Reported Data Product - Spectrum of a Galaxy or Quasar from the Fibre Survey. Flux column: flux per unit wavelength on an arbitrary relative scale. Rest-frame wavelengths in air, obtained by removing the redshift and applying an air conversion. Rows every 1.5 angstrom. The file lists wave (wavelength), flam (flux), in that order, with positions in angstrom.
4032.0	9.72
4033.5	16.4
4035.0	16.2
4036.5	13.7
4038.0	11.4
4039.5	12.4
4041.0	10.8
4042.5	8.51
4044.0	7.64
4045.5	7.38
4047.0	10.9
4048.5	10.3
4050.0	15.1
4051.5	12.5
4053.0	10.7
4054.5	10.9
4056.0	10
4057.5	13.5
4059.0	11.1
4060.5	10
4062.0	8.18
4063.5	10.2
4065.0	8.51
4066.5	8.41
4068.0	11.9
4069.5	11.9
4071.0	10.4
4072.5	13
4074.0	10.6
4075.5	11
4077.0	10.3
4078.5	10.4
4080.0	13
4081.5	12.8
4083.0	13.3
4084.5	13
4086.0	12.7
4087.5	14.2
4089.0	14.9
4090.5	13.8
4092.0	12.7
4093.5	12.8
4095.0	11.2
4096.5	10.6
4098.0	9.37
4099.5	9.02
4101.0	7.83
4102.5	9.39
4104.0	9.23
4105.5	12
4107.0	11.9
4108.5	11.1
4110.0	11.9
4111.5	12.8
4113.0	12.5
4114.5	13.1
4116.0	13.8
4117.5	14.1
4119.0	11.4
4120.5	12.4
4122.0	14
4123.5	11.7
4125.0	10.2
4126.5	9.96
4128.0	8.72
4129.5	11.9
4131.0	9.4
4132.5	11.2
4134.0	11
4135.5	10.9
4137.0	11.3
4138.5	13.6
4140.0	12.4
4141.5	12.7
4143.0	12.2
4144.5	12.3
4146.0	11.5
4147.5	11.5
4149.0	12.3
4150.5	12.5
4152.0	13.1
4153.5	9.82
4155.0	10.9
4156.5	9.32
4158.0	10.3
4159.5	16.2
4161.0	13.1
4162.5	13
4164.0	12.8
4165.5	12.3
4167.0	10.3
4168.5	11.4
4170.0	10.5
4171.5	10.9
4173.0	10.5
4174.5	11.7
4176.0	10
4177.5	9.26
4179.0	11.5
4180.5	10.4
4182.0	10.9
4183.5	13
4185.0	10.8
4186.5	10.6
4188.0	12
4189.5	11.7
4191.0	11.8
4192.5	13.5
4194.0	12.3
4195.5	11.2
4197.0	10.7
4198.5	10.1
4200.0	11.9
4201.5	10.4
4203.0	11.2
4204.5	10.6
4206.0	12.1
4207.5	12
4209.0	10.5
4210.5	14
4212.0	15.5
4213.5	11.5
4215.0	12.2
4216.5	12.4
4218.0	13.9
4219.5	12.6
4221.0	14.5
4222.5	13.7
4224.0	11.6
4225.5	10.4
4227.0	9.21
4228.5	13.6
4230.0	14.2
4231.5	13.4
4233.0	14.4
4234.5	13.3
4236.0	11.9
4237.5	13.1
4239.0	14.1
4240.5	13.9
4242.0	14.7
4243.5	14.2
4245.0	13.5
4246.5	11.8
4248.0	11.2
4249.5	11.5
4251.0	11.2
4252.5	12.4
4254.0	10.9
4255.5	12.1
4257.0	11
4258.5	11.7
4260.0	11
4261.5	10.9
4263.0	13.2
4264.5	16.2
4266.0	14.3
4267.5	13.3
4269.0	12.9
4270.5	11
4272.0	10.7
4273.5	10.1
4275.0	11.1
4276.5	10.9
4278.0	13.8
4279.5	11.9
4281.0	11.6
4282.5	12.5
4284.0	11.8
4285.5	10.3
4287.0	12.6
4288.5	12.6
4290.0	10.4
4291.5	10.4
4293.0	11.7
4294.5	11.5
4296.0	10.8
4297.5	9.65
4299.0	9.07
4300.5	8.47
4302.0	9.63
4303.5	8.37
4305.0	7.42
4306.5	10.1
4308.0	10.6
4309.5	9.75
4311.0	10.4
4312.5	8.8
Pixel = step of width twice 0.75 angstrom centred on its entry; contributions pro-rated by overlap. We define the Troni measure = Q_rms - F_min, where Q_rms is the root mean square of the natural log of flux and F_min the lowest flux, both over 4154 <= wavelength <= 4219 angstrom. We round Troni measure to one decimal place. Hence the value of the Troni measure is -6.8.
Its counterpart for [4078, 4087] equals -7.9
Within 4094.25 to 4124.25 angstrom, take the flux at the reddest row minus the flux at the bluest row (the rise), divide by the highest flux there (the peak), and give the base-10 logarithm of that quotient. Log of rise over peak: -1.45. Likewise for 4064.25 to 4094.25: -0.54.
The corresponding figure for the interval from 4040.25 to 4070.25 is -1.14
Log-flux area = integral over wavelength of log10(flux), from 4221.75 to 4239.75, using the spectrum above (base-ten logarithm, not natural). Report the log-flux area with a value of 20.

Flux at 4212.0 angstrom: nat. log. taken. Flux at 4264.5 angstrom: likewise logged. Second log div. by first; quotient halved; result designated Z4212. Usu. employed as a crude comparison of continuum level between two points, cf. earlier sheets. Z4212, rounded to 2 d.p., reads 0.51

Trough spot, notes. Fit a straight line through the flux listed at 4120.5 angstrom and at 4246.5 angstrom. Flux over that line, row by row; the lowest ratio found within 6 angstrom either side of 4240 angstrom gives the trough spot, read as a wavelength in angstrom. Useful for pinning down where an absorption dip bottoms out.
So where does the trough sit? 4236.0 angstrom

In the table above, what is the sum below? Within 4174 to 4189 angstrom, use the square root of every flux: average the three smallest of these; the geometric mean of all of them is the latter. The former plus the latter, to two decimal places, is 6.46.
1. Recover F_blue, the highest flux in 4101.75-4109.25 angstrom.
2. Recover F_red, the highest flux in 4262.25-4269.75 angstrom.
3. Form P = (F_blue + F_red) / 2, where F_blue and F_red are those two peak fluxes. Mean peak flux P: 14.1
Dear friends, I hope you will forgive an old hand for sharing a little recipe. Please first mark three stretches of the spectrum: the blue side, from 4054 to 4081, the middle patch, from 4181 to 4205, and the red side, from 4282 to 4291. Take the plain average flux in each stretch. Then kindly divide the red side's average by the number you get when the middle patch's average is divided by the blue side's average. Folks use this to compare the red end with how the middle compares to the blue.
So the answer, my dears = 11.0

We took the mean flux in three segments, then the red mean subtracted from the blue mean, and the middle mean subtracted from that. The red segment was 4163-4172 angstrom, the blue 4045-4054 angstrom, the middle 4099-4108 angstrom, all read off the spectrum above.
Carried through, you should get -10.1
